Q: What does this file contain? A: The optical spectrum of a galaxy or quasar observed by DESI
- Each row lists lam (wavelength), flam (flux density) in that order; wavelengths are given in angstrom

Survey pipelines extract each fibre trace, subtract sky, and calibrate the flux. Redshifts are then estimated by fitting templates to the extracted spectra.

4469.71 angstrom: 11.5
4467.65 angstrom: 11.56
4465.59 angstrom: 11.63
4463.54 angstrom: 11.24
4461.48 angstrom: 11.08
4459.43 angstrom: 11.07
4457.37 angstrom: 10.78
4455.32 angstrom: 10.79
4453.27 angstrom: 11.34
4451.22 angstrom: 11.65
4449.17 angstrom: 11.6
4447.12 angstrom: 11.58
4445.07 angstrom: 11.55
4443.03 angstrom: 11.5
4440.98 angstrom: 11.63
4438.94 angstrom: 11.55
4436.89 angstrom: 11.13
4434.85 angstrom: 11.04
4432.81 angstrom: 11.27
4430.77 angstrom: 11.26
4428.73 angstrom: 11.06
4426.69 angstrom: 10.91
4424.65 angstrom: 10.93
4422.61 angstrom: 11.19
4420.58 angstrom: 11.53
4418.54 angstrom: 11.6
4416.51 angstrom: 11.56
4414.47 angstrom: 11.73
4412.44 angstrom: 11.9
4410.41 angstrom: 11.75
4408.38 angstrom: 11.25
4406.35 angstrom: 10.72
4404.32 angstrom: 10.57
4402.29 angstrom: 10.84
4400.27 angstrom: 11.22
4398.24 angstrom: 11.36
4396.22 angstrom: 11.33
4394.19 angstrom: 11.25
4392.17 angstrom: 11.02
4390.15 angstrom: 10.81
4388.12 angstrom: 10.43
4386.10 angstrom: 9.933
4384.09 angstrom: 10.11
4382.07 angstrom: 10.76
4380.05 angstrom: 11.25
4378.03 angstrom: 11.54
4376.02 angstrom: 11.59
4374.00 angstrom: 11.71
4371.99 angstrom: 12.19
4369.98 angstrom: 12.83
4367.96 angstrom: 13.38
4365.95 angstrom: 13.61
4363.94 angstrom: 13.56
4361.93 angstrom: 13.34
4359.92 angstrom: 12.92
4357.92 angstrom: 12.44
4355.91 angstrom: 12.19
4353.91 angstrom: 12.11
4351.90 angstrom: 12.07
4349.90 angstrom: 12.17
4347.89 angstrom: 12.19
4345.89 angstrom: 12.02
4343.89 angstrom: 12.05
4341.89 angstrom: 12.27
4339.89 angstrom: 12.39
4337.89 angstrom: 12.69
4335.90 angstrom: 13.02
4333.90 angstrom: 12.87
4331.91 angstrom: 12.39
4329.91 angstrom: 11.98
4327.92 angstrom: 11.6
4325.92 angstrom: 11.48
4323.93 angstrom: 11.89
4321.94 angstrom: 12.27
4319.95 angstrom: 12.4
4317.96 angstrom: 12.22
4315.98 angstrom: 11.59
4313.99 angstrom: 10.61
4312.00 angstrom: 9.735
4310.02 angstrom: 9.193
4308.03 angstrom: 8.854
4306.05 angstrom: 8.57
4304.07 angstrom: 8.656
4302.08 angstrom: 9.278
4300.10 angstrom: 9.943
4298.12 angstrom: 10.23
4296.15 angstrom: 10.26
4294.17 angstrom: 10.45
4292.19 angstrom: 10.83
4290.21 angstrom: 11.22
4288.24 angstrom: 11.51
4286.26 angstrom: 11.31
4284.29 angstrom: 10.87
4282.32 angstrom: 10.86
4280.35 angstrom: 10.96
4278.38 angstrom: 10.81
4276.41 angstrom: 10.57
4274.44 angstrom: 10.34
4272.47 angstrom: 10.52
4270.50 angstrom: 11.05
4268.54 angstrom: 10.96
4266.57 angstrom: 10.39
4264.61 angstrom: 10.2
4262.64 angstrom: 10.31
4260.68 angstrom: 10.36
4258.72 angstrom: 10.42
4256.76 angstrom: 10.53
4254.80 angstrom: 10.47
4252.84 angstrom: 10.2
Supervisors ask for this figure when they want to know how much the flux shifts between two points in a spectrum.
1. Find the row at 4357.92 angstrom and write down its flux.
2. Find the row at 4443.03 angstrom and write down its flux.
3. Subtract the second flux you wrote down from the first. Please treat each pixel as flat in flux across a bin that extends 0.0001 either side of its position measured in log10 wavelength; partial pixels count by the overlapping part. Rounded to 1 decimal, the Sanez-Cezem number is 0.9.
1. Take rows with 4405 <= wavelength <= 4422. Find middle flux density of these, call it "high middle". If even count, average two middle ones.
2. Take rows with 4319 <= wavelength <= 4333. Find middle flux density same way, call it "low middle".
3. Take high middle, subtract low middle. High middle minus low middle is -0.4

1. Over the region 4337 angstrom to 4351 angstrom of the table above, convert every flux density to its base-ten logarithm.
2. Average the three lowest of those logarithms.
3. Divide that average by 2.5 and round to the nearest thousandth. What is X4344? 0.433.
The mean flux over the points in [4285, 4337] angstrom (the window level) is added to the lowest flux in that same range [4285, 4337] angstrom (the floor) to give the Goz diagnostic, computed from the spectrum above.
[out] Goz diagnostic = 19.5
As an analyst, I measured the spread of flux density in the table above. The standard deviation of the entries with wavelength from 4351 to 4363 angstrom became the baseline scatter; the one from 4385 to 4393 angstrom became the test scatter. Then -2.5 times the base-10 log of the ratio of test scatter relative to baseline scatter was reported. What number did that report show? 0.1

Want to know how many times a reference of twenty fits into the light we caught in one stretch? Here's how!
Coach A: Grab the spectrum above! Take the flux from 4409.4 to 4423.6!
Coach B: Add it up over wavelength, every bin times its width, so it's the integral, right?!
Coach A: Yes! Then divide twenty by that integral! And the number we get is 0.121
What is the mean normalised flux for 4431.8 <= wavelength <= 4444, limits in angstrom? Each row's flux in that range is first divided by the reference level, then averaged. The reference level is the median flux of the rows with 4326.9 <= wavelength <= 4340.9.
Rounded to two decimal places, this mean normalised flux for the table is 0.92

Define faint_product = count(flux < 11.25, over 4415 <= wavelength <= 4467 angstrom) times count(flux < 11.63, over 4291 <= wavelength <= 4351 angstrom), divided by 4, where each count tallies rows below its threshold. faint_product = 41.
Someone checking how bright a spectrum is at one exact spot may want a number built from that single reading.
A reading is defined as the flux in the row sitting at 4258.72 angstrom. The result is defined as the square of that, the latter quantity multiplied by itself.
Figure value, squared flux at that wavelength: 109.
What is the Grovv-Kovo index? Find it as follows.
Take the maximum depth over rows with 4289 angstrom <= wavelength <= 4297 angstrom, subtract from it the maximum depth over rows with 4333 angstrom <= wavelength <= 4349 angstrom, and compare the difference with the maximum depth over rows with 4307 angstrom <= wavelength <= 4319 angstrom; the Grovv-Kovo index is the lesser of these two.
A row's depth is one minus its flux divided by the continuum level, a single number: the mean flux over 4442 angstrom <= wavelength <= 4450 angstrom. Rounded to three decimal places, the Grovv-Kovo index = 0.152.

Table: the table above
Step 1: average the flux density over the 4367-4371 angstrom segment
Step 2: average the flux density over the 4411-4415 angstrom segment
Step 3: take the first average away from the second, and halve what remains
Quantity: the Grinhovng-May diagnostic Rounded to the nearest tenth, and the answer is -0.6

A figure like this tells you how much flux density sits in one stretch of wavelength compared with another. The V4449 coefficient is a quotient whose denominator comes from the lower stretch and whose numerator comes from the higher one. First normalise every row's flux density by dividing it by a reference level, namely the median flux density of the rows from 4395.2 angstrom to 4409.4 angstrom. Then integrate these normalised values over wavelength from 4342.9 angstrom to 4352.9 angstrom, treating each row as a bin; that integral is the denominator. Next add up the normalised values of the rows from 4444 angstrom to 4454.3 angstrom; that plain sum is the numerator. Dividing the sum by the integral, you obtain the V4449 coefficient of 0.48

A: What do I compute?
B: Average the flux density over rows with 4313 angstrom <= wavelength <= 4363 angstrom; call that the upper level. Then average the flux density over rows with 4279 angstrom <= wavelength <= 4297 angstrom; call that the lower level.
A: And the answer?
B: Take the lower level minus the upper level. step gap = -1.3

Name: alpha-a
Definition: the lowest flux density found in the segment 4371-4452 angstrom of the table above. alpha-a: 9.933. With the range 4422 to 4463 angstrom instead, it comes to 10.78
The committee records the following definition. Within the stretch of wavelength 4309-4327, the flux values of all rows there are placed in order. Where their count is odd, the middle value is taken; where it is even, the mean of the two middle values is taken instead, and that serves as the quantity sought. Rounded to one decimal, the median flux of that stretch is 11.6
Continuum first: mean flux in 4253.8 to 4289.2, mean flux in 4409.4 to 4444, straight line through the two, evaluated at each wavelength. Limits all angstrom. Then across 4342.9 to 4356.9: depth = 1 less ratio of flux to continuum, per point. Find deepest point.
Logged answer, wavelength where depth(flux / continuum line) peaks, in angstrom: 4345.89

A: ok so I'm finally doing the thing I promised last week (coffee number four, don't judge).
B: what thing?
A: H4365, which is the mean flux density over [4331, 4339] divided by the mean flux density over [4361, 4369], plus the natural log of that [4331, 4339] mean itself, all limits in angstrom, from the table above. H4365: 3.49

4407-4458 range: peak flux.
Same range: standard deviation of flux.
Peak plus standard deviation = 12.2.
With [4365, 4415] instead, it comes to 14.5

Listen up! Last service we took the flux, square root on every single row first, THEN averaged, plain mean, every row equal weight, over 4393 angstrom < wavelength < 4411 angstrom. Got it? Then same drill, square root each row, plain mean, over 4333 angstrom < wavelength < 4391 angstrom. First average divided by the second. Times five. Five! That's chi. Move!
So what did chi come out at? 4.80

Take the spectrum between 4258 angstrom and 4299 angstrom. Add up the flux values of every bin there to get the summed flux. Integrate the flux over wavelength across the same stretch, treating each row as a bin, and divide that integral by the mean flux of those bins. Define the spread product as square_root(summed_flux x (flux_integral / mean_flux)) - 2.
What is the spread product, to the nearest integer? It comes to 94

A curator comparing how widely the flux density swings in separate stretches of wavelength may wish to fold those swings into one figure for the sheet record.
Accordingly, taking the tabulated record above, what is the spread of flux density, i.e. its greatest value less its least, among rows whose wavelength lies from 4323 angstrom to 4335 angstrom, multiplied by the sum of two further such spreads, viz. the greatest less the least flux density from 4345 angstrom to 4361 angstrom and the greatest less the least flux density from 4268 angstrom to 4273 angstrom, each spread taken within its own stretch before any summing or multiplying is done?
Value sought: 1.99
